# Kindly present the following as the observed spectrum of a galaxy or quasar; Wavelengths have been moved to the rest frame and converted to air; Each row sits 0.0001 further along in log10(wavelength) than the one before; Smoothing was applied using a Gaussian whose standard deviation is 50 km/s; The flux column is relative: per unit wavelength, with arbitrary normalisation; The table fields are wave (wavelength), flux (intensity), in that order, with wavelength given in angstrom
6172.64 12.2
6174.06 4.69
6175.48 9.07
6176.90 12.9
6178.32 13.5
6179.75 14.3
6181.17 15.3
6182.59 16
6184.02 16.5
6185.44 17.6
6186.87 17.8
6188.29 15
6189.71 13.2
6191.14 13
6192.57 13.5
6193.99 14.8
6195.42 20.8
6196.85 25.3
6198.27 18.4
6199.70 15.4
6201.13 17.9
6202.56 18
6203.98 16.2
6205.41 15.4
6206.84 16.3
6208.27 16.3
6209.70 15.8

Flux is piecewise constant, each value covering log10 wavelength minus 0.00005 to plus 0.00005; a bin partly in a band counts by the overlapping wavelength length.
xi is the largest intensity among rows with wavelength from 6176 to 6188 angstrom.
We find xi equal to 17.8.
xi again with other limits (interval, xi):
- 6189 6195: 14.8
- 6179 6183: 16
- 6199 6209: 18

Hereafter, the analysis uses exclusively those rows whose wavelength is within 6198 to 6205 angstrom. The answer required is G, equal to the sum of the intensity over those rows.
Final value 86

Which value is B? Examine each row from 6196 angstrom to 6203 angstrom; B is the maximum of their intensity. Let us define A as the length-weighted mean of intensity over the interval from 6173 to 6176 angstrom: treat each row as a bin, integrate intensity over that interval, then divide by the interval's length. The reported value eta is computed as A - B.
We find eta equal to -18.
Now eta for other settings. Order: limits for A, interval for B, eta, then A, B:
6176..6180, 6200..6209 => -5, 13.3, 18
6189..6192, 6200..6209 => -5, 13.1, 18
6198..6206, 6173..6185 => 0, 16.8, 16.5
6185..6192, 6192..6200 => -10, 15.2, 25.3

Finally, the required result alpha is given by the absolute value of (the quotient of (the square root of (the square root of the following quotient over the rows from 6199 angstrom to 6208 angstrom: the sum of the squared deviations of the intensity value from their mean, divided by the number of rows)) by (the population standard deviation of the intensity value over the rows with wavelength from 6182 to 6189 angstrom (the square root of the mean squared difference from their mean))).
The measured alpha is 1.0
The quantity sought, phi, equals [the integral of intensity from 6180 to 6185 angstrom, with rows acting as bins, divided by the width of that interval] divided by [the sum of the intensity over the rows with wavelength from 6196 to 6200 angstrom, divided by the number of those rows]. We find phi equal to 0.8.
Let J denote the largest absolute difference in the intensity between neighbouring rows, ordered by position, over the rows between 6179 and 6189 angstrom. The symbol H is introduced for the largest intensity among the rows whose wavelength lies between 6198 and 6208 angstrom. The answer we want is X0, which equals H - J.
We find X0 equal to 15.6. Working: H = 18.4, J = 2.8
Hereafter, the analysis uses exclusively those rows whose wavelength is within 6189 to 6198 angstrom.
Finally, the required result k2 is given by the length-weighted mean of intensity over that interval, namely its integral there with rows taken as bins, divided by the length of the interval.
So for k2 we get 17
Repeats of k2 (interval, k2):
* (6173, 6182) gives 12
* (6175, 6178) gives 11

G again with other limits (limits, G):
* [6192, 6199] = 93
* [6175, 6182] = 65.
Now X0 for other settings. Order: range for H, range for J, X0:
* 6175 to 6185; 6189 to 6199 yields 9.6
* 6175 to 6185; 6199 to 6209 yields 14.0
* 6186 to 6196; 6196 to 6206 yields 13.9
